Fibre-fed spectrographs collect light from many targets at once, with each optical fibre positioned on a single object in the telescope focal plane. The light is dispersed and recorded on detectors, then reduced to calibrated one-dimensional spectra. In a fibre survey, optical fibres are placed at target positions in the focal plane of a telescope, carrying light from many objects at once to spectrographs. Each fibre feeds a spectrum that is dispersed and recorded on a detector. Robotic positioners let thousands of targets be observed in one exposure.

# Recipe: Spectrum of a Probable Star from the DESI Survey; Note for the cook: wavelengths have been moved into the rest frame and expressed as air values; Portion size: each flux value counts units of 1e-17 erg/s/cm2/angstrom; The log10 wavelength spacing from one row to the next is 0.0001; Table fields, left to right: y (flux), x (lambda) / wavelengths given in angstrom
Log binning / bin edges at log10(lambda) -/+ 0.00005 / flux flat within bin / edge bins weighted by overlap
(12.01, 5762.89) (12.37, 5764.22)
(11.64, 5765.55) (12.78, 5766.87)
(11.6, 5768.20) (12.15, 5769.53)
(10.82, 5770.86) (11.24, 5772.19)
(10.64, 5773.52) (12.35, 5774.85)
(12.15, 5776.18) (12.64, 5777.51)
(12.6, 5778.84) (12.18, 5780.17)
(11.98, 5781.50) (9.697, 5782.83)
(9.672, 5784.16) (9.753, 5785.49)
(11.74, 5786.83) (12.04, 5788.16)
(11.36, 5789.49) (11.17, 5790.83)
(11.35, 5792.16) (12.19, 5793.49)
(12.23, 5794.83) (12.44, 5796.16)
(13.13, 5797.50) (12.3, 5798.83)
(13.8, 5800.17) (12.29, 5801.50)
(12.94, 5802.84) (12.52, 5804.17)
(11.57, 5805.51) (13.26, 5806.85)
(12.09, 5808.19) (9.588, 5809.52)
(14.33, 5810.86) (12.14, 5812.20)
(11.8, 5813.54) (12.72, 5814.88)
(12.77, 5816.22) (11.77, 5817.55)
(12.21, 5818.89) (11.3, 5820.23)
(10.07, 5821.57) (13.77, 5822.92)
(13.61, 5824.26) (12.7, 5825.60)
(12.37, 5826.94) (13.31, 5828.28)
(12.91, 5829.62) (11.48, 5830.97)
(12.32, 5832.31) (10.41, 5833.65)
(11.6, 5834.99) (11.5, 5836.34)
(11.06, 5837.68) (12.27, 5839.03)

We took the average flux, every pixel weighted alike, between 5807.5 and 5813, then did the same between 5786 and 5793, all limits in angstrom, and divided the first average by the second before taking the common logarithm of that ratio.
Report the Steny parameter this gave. 0.019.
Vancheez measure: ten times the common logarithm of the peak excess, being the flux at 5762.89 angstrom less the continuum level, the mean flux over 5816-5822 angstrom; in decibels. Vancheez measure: -4.1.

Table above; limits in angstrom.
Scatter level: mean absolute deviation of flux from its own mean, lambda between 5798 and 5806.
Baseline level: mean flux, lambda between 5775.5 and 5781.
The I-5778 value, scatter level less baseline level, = -11.9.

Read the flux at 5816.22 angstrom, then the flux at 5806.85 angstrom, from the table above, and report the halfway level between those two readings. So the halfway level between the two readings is 13.0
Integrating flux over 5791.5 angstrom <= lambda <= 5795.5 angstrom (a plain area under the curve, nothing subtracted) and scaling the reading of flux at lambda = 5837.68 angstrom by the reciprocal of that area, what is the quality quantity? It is 0.23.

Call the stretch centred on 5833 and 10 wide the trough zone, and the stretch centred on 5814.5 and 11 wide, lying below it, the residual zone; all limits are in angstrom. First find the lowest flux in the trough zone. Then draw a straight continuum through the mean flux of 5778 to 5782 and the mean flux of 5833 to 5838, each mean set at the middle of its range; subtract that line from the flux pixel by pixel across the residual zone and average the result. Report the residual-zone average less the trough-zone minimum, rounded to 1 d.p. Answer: -9.8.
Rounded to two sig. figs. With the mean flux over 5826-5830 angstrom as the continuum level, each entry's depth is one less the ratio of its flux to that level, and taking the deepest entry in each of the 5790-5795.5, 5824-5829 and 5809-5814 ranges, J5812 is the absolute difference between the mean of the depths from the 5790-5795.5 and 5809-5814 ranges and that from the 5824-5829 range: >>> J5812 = 0.15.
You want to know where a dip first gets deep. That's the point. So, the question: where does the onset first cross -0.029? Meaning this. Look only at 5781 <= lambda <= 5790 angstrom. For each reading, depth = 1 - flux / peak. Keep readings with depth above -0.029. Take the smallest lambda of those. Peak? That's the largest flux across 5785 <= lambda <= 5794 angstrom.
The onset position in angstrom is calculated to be 5781.50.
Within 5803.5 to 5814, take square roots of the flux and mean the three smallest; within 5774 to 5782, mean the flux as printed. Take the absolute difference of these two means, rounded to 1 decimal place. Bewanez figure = 9.0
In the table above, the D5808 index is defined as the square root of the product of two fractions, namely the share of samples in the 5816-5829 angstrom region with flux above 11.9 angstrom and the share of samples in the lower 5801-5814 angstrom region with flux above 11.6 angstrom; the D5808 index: 0.75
